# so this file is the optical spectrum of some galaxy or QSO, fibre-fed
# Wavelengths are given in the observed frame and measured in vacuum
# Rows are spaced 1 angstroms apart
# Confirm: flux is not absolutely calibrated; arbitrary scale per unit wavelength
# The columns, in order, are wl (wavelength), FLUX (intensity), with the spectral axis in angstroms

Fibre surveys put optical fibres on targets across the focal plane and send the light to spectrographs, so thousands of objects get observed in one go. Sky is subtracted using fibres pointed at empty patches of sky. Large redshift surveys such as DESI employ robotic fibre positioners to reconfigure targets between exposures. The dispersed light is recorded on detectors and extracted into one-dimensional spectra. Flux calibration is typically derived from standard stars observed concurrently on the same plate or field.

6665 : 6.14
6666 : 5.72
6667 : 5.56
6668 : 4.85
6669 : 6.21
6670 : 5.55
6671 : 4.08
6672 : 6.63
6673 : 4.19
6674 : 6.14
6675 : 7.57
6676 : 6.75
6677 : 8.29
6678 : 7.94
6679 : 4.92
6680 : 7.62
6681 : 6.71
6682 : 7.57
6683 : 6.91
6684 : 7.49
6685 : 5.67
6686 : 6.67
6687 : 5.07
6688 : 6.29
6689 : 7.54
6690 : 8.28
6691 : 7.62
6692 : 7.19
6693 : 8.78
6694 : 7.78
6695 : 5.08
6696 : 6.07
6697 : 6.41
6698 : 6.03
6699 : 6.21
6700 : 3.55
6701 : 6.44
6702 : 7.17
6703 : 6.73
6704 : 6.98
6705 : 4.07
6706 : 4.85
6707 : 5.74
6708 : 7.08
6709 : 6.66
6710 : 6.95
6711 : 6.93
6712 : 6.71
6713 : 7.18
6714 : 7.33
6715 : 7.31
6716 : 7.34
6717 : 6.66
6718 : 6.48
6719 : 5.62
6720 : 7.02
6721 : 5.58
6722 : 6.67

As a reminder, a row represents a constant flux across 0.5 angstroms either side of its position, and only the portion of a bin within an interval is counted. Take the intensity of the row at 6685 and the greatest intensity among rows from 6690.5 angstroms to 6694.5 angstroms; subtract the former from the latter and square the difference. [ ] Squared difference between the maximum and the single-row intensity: 9.7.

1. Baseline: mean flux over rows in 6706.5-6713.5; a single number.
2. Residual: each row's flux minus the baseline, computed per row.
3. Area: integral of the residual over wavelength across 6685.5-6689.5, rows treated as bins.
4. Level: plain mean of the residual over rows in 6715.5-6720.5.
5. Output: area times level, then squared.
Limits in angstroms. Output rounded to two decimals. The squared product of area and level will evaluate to 0.03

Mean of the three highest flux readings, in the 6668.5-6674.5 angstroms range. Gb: 6.3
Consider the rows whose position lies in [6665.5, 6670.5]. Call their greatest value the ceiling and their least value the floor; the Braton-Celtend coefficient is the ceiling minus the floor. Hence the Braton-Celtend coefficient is 1.4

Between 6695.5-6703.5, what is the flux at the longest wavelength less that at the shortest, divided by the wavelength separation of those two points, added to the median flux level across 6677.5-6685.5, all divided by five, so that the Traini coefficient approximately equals 1.46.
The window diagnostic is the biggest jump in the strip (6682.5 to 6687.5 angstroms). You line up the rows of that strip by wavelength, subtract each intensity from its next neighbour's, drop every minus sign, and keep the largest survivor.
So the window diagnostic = 1.8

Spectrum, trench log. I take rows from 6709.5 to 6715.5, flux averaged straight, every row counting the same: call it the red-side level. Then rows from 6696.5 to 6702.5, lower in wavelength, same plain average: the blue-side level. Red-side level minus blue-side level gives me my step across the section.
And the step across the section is 1.1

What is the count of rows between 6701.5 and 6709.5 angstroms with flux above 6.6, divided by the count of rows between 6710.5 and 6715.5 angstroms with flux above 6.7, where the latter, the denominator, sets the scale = 1.0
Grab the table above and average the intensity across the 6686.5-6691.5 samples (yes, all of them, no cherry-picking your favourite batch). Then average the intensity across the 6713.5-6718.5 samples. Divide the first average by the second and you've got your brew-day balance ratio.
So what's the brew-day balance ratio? 0.99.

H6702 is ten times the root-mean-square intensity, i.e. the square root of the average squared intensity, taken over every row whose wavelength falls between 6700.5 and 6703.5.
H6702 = 68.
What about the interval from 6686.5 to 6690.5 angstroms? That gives 69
